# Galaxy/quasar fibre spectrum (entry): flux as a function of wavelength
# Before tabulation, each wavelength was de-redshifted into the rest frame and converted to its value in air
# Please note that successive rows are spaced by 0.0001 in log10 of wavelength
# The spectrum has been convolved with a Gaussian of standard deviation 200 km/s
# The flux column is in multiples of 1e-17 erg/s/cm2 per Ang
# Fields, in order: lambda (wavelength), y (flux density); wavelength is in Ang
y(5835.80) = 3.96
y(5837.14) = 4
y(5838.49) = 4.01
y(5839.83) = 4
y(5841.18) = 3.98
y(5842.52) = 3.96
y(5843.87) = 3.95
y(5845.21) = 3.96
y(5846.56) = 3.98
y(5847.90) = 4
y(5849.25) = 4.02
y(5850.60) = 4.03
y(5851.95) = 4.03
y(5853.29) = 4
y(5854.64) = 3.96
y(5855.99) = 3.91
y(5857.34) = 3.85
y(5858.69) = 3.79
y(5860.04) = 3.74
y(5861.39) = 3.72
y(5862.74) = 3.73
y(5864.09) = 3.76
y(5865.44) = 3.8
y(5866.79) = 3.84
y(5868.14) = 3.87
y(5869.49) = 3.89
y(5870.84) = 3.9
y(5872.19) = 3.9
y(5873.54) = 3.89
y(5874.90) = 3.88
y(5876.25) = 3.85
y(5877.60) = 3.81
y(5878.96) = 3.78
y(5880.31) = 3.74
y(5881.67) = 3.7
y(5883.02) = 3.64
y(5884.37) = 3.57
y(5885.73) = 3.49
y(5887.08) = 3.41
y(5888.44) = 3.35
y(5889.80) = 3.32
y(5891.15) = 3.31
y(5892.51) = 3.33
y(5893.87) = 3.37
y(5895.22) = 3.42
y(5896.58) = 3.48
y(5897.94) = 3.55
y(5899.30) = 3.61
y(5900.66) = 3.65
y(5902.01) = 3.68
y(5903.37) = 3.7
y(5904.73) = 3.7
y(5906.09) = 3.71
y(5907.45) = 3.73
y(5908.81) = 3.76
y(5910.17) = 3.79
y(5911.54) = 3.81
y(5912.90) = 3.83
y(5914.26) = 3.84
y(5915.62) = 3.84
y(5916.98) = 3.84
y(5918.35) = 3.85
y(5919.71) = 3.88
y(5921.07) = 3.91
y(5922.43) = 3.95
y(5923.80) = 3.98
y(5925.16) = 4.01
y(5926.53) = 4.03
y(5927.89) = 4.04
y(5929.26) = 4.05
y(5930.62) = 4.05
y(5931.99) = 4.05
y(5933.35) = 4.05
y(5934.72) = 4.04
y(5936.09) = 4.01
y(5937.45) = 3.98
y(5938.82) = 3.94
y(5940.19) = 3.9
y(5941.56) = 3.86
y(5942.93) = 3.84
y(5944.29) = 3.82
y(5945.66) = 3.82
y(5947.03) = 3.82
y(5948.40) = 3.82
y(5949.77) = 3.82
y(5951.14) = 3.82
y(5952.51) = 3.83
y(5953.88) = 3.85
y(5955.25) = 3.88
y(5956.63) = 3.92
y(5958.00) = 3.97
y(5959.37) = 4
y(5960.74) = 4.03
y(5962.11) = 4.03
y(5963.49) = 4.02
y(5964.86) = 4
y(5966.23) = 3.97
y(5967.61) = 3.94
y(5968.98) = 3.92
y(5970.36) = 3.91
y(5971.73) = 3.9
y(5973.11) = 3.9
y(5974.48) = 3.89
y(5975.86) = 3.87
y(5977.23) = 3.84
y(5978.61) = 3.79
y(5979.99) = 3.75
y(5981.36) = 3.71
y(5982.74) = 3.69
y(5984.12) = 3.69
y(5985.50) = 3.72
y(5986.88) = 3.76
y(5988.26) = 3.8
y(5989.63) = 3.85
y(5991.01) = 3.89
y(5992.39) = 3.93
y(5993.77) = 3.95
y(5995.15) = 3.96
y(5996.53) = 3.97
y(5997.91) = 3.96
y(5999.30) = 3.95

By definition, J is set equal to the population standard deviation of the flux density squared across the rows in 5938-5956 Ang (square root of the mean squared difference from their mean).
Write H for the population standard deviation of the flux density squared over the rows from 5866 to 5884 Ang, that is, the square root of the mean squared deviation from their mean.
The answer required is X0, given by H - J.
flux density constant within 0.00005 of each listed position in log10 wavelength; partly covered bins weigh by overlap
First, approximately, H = 0.61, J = 0.28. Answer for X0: 0.33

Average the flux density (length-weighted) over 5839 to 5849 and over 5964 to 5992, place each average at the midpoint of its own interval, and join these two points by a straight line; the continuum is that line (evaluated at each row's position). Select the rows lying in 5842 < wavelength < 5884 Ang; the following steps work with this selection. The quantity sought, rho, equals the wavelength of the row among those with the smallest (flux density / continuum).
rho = 5883.02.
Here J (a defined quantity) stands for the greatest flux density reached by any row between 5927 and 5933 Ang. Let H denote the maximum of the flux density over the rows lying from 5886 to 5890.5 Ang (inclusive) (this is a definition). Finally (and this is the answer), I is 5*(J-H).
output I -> 3.2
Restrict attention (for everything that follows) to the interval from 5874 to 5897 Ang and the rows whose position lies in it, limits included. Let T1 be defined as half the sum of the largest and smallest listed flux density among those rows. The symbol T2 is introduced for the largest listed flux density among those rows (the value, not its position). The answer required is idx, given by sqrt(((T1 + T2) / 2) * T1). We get 3.67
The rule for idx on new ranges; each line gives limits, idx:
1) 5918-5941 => 3.97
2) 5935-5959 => 3.94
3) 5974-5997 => 3.86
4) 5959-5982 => 3.91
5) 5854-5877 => 3.87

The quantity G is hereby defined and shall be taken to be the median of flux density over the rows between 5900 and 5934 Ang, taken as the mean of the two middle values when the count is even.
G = 3.84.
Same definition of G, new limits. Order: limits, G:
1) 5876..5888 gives 3.70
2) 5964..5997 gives 3.89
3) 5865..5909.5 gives 3.70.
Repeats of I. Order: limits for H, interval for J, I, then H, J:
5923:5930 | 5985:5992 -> -0.8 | 4.05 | 3.89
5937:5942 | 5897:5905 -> -1.4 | 3.98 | 3.7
